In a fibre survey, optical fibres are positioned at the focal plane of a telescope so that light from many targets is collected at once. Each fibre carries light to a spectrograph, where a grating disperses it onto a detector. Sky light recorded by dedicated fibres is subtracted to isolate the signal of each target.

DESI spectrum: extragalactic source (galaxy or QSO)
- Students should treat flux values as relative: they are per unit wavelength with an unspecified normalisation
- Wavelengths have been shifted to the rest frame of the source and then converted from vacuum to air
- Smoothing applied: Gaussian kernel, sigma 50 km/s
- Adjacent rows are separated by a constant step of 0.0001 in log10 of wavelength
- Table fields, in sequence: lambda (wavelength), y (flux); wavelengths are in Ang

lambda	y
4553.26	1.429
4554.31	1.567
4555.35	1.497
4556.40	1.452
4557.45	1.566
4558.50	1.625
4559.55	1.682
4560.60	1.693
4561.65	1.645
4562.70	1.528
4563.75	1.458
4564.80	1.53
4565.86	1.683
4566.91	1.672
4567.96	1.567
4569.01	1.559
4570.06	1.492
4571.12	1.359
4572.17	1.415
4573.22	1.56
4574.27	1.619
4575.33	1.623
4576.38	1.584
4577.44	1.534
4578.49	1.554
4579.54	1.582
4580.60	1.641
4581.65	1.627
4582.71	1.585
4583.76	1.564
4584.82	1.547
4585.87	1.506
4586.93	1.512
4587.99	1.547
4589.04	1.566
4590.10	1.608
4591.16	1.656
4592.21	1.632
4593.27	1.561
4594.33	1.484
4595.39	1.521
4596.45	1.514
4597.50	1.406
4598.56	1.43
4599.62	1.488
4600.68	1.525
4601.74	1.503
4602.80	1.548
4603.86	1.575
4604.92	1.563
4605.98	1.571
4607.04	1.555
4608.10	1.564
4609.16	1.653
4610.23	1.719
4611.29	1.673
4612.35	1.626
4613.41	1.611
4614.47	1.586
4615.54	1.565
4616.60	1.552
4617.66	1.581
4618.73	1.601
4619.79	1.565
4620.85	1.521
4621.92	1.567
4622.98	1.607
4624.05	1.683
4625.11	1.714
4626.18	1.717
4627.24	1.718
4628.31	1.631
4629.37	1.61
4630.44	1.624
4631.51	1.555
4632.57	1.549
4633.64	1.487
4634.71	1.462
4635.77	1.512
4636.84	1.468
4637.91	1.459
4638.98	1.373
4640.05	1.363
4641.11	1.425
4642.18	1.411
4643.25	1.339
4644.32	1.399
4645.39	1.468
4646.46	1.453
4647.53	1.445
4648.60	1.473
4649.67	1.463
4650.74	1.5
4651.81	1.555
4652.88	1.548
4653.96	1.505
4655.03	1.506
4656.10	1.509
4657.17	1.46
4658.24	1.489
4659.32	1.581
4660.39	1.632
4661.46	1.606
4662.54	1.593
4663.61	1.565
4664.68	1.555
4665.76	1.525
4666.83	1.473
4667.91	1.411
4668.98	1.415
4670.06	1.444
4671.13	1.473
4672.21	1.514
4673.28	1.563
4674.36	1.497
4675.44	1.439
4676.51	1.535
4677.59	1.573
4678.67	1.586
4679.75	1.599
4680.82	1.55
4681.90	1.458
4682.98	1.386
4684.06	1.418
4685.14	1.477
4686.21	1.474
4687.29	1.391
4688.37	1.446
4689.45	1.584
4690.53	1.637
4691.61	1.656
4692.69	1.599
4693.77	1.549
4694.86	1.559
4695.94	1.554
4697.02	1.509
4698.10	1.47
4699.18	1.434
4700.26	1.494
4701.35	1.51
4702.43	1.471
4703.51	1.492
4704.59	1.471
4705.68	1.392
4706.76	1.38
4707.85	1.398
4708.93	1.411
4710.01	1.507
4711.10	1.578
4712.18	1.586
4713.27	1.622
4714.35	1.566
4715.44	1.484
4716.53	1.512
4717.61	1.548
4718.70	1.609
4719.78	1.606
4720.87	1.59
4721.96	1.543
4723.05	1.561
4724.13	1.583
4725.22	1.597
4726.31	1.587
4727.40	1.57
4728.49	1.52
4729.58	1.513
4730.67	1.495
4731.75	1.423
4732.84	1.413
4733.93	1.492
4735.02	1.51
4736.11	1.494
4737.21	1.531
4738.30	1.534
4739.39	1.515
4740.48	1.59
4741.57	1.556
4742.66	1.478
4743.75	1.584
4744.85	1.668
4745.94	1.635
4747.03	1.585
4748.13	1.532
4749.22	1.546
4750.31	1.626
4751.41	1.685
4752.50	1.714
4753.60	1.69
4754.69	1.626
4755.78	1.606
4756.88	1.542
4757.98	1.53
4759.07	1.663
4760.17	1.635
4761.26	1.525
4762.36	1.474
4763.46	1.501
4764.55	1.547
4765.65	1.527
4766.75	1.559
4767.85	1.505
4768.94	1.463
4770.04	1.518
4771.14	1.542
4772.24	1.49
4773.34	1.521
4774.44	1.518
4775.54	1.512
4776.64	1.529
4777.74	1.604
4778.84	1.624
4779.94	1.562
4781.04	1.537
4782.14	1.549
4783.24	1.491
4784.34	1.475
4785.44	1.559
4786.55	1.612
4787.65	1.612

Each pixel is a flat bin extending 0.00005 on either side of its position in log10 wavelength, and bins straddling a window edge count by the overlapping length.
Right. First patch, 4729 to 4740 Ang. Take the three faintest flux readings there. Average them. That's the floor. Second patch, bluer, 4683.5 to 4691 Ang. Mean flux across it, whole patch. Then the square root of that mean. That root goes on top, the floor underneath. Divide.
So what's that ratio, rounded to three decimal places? 0.846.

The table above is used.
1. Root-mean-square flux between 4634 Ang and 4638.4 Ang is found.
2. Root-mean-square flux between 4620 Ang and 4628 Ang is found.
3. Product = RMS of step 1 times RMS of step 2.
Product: 2.43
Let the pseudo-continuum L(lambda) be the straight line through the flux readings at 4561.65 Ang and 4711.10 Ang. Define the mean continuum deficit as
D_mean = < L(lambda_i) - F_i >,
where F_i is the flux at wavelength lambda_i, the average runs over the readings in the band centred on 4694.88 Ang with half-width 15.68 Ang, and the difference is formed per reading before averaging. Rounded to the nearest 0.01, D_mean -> 0.09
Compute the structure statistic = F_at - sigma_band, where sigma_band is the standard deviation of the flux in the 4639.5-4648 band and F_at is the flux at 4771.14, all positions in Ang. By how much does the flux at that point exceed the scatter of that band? 1.50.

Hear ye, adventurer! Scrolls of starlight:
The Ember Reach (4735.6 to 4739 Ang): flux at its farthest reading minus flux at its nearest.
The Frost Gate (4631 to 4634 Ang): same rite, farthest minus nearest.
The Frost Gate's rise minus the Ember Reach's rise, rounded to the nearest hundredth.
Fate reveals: -0.11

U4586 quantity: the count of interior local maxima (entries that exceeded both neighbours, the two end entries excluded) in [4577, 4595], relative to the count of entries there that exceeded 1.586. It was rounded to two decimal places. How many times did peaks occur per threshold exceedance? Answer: 0.40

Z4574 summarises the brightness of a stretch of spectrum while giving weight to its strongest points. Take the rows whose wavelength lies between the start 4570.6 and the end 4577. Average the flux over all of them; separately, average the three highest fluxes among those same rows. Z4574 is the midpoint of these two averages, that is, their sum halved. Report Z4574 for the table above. 1.568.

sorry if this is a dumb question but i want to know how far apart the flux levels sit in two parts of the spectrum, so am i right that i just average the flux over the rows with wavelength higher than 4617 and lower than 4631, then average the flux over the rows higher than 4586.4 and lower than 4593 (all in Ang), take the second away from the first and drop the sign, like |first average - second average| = 0.039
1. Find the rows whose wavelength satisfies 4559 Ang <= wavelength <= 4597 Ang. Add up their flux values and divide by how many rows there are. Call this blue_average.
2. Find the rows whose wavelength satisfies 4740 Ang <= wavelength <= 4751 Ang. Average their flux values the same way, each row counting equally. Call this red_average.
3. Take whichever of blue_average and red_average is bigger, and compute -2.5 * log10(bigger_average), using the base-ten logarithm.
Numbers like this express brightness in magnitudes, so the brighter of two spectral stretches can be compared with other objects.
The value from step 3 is -0.497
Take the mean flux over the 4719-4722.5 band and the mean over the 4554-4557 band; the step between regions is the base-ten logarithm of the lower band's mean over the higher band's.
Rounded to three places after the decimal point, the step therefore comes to -0.021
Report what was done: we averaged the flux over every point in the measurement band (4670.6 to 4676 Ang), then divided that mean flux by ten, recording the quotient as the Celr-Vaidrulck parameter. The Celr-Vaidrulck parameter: 0.150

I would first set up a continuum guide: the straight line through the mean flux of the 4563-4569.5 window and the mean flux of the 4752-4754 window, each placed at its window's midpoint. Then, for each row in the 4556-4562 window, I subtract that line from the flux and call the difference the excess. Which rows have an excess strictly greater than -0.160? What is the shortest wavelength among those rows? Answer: 4556.40 Ang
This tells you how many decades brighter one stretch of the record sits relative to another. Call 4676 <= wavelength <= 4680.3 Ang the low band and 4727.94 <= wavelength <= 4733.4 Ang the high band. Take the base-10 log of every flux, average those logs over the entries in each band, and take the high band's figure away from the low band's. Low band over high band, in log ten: 0.029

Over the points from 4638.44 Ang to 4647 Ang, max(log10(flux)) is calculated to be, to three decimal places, 0.167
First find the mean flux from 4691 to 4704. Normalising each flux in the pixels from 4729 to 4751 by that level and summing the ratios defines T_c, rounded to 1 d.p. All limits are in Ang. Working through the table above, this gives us 20.1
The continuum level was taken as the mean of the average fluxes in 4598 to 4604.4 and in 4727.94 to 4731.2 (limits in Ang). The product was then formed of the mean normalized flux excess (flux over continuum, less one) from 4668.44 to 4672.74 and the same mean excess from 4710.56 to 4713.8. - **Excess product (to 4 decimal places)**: -0.0018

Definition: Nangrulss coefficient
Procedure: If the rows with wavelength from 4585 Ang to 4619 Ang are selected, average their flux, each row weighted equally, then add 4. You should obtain 5.56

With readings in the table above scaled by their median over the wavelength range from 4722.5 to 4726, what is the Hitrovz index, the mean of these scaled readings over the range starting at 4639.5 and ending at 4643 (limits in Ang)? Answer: 0.88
